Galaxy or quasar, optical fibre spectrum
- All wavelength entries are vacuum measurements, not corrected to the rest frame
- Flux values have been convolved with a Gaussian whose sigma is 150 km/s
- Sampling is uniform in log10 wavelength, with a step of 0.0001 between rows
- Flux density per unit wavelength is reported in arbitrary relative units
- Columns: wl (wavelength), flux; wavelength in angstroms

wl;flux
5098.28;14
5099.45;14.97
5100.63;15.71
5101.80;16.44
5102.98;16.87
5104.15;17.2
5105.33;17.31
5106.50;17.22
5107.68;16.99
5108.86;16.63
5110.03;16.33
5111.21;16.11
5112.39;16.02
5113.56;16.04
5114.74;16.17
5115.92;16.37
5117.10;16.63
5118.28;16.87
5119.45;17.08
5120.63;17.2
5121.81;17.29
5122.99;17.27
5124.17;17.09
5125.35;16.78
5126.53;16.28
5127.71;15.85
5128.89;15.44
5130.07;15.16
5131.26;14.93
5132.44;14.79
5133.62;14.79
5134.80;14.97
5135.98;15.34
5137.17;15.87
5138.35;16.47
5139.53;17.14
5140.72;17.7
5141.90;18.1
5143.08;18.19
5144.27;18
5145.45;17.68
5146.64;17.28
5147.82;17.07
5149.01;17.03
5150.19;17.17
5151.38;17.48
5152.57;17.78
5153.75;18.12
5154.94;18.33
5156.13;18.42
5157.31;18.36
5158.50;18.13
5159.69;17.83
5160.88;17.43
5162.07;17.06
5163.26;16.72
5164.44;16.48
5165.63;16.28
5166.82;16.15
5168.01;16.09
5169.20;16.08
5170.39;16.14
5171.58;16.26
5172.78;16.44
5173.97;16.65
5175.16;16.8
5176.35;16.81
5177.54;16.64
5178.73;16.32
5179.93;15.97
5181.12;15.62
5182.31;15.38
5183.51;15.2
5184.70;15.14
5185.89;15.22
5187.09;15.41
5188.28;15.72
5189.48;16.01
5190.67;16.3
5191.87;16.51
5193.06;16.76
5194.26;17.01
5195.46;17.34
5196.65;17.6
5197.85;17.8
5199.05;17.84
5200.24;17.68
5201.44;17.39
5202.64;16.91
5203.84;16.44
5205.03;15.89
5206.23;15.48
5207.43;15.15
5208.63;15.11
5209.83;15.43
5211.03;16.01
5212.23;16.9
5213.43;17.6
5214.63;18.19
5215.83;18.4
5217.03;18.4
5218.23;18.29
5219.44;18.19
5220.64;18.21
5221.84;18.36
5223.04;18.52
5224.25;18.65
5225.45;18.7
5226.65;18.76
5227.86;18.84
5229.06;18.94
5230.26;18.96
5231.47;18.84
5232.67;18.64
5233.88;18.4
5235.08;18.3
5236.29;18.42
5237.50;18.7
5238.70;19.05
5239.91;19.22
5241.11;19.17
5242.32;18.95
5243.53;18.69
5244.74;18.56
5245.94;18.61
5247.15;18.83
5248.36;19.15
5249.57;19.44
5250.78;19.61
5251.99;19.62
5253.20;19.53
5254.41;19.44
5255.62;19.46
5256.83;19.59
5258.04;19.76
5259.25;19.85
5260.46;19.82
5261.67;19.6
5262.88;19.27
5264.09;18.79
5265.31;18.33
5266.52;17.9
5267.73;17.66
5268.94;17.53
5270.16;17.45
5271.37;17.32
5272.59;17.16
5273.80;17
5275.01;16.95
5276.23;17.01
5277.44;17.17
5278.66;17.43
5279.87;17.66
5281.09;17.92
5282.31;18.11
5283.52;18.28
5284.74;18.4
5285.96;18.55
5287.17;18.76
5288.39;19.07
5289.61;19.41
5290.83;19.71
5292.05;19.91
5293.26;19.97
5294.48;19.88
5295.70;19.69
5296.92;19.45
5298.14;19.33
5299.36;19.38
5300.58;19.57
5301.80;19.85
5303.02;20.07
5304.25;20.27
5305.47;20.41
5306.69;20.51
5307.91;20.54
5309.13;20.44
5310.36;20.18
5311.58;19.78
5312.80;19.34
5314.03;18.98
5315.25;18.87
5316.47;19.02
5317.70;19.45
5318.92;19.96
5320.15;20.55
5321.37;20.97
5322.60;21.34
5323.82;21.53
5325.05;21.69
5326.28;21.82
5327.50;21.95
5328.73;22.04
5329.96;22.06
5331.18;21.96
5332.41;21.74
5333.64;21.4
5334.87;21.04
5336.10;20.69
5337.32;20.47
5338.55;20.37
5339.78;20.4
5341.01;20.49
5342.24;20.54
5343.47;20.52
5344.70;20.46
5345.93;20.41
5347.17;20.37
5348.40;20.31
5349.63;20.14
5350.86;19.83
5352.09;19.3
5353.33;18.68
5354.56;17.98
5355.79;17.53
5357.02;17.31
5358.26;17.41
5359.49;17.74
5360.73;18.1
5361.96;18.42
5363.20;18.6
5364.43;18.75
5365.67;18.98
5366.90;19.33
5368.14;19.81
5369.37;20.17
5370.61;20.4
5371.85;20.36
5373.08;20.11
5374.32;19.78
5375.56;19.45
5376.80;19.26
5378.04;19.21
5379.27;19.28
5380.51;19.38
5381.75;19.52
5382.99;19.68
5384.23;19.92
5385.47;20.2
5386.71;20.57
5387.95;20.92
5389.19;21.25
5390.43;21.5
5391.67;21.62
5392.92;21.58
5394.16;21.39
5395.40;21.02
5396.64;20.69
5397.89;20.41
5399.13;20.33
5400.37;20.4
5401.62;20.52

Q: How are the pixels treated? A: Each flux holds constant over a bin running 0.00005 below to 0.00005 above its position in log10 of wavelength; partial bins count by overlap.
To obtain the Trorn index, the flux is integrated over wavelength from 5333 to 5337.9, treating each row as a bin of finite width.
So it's 103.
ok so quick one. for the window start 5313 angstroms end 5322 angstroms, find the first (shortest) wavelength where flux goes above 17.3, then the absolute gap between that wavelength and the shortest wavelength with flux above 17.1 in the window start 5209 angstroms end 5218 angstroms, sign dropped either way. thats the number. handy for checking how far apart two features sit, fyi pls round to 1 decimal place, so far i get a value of 100.6 angstroms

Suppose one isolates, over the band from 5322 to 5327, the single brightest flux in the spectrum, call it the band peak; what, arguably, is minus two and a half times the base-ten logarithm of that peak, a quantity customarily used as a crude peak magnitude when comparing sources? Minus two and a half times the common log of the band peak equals -3.35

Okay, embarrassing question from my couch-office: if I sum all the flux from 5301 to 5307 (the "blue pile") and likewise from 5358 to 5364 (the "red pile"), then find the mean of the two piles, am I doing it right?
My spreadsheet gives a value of 95.7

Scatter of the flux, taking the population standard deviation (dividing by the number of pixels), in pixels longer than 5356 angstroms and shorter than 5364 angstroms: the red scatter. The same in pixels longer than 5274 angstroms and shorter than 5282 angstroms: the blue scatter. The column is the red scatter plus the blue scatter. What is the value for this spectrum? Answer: 0.83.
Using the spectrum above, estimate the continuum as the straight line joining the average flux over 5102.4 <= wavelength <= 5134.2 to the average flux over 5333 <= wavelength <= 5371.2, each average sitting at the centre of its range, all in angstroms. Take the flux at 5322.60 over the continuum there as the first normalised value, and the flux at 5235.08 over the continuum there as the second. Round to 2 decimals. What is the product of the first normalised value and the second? 1.13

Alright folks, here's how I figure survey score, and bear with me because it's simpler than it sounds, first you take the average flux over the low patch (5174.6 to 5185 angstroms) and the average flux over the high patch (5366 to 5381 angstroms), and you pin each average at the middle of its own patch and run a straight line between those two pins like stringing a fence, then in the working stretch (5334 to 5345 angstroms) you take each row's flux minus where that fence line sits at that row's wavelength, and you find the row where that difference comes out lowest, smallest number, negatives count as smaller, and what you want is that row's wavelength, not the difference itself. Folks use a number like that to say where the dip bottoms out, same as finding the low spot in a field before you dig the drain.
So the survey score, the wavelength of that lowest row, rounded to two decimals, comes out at 5344.70 angstroms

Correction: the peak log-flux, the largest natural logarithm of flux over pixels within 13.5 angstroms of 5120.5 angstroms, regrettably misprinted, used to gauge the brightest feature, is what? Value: 2.85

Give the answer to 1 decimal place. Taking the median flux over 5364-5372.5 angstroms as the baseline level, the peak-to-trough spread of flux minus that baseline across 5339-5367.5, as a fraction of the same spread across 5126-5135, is 2.2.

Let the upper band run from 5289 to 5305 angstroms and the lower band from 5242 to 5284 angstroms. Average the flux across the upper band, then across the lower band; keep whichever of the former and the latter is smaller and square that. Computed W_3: 342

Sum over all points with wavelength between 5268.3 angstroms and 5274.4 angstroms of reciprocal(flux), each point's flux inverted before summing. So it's 0.29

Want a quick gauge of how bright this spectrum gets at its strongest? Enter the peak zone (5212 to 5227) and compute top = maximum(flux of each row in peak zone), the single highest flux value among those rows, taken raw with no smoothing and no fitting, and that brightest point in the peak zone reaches 18.76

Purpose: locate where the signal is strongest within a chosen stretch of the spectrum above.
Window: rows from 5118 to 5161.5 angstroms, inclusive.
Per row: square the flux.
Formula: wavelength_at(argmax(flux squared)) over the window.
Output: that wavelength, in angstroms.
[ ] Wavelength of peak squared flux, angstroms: 5156.13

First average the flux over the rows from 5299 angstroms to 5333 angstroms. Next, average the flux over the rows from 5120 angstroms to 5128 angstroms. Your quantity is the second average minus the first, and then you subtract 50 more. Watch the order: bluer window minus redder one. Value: -53.7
